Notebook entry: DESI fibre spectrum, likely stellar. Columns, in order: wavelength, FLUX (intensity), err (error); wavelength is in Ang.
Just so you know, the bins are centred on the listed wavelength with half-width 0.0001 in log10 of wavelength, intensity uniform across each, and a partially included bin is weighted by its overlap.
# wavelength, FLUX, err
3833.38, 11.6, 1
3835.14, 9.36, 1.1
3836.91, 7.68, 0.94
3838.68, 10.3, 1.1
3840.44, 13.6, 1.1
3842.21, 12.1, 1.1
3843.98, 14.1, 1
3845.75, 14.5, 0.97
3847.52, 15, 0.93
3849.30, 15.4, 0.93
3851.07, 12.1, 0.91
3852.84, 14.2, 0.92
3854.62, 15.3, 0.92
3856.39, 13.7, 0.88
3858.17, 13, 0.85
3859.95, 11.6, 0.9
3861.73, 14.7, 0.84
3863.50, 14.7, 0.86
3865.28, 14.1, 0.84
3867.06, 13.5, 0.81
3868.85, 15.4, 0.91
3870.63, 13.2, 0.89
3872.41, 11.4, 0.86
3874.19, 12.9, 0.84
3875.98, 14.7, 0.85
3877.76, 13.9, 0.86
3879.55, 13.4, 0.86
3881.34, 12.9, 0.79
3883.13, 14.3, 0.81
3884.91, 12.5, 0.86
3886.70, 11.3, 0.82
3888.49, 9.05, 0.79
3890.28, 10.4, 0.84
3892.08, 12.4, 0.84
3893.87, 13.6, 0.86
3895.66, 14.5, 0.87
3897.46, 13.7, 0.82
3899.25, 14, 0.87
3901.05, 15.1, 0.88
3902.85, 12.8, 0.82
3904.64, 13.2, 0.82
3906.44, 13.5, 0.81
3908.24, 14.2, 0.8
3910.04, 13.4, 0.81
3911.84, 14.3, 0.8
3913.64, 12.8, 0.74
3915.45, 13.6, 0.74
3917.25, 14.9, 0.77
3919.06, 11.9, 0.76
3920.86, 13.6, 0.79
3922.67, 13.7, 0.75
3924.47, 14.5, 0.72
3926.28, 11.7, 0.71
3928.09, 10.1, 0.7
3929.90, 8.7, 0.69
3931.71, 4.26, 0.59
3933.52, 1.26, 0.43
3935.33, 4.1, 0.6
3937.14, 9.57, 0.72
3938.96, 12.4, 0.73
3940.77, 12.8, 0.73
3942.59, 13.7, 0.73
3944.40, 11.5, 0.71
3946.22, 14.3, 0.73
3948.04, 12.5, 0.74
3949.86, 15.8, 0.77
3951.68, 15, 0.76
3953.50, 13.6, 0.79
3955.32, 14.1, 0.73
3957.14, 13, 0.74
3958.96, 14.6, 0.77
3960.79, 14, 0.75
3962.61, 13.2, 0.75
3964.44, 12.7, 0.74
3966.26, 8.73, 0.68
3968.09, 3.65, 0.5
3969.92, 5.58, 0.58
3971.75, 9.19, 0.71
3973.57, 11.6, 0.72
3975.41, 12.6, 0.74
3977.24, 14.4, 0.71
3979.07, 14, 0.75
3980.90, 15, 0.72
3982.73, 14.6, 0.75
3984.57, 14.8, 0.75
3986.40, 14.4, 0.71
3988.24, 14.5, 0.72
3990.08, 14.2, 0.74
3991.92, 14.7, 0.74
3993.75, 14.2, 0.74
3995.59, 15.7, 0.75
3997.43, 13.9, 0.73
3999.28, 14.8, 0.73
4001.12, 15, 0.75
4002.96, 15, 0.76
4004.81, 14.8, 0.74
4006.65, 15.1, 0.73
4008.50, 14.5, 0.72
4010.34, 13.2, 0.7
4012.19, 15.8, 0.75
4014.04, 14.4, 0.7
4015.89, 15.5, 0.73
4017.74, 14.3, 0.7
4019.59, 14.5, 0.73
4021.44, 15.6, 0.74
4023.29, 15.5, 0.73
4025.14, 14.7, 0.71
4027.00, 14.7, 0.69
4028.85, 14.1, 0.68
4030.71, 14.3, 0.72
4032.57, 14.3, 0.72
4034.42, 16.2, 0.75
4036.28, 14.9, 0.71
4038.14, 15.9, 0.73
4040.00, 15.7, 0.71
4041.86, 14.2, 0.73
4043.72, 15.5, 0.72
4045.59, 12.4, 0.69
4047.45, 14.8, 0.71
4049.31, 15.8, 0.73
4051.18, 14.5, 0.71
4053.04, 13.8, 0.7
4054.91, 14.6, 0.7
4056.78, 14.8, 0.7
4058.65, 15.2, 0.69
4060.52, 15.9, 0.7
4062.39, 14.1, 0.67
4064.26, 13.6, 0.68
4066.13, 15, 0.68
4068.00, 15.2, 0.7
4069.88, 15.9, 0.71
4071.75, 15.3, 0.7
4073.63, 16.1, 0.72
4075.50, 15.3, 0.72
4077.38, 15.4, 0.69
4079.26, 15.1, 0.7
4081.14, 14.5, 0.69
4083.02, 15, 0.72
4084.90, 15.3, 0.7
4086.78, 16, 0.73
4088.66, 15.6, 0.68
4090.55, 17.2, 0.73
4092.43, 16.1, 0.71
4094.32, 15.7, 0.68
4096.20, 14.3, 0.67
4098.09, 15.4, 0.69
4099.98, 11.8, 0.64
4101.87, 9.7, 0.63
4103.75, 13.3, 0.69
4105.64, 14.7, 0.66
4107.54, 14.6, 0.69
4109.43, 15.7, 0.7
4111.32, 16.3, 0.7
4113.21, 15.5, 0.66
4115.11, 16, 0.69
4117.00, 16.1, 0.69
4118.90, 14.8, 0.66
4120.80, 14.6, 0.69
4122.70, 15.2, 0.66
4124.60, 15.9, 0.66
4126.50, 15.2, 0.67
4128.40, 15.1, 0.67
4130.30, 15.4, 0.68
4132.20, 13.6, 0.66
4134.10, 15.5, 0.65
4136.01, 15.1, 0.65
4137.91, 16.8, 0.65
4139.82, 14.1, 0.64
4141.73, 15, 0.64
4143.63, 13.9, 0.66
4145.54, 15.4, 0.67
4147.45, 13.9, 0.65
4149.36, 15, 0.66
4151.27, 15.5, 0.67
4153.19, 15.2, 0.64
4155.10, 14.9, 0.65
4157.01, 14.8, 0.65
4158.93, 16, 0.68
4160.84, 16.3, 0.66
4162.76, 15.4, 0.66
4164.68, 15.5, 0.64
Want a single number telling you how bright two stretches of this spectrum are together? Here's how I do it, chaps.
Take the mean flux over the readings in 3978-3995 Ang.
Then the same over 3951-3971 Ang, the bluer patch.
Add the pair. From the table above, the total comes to 26.1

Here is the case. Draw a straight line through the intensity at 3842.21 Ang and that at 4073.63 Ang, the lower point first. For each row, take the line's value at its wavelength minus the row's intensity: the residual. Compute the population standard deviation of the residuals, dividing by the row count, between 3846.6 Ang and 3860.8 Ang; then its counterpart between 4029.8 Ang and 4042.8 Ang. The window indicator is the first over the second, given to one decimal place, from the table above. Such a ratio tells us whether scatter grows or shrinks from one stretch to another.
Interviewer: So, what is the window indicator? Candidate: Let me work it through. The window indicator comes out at 1.8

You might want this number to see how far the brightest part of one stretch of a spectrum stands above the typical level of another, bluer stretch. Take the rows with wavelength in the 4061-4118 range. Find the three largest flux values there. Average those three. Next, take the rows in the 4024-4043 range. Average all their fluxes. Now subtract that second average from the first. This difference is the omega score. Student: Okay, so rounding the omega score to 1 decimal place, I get 1.6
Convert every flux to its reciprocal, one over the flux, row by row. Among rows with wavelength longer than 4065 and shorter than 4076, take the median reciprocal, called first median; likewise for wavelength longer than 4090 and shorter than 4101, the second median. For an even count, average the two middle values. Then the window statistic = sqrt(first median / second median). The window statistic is 1.01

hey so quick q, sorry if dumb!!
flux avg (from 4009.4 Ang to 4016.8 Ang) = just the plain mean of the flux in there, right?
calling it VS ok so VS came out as 14.72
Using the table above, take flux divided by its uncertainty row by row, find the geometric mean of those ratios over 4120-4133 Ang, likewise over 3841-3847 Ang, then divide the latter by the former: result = 0.59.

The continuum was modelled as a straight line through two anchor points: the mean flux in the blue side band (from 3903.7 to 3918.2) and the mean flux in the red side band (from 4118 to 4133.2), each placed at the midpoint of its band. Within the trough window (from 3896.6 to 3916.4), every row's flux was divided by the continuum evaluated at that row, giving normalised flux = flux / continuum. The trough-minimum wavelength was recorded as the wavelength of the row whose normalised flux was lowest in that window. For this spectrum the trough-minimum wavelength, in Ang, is 3913.64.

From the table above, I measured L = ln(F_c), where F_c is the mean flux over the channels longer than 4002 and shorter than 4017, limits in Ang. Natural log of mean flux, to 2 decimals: 2.69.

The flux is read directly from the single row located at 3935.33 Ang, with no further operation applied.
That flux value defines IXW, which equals 4.1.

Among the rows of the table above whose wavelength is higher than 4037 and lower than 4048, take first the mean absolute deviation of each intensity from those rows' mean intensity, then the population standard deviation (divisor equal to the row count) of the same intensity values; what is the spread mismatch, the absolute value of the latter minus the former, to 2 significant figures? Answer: 0.23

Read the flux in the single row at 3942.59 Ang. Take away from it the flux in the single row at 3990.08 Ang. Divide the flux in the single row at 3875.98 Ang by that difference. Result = -29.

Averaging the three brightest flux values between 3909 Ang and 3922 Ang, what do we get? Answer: 14.3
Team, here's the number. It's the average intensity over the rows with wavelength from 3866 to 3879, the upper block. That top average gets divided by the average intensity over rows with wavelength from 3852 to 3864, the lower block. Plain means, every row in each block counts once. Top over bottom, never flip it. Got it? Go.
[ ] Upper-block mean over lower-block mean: 0.98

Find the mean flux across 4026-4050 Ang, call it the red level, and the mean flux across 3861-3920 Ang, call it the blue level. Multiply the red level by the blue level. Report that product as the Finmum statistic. 198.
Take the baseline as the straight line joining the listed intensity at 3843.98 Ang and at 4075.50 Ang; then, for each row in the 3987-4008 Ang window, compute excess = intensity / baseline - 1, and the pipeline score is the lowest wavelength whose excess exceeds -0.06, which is 3988.24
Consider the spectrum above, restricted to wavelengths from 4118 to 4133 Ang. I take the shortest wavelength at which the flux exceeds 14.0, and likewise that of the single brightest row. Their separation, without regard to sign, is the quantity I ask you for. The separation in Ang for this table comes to 5.7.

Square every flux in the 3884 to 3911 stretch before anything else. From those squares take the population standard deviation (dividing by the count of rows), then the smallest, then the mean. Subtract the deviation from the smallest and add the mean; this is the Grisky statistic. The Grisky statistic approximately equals 213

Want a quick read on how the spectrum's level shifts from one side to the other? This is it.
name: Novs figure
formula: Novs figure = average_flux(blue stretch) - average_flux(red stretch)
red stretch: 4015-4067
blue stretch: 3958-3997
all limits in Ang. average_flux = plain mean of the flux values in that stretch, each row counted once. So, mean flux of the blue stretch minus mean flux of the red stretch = -2.1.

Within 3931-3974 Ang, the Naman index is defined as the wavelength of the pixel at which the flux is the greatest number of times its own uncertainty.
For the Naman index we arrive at 3949.86 Ang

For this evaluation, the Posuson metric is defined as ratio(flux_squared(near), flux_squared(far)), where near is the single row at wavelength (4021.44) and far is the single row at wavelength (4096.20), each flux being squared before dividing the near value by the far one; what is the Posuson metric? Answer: 1.2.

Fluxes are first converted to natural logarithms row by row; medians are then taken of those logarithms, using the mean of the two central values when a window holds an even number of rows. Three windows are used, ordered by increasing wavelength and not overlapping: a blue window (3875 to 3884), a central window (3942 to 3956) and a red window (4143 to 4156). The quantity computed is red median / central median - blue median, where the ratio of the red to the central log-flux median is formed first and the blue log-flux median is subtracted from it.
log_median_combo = -1.6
